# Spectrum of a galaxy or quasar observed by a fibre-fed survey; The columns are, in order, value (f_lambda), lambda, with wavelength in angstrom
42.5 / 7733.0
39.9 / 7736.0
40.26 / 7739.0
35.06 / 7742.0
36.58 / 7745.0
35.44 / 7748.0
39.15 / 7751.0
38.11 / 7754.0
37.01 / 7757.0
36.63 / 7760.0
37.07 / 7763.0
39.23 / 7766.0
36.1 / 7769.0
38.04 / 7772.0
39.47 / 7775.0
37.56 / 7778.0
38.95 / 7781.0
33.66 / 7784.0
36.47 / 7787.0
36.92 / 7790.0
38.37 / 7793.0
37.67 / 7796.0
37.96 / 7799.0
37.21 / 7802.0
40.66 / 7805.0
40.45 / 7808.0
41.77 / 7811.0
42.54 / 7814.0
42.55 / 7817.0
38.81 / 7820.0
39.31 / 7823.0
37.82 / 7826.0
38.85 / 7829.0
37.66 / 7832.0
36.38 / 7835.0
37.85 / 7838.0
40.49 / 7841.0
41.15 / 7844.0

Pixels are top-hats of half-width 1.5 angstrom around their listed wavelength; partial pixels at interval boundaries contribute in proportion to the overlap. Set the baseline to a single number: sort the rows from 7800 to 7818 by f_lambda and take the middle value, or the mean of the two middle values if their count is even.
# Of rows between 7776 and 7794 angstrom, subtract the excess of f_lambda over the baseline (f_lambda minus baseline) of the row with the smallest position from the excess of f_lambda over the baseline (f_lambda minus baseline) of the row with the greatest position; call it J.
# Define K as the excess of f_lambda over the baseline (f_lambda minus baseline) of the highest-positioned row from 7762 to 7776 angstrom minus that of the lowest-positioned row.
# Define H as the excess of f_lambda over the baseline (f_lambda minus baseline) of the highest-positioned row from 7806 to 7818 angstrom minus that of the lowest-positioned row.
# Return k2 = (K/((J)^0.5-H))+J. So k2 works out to -1.2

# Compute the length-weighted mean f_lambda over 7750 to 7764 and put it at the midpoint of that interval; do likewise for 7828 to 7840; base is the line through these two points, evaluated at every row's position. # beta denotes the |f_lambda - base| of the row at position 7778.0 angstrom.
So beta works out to 0.1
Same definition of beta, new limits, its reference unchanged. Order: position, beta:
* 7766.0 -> 1.6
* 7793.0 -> 0.7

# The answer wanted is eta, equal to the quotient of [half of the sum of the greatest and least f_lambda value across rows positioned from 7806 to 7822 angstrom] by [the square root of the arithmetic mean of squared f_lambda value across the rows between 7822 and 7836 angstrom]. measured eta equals 1.07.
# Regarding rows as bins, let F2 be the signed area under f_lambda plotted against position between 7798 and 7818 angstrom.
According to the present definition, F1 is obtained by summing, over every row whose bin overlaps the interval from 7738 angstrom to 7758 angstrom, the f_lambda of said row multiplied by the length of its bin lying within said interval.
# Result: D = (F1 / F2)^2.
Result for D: 0.85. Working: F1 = 746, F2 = 809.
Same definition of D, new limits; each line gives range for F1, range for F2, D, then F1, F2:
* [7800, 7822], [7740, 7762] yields 1.20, 891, 813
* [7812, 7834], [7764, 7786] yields 1.11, 872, 826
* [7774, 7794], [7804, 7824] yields 0.83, 745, 818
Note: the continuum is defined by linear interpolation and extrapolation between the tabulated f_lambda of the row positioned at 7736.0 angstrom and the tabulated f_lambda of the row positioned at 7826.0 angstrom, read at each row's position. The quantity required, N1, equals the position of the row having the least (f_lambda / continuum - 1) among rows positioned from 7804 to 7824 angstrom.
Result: 7820.0 angstrom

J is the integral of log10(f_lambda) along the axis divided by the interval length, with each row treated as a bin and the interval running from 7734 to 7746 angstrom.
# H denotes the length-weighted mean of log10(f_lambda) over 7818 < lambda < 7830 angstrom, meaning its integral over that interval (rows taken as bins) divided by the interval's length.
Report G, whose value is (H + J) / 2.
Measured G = 1.59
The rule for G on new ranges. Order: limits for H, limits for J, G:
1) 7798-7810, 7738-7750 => 1.58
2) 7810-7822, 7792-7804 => 1.60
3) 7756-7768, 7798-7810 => 1.58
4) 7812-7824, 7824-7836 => 1.59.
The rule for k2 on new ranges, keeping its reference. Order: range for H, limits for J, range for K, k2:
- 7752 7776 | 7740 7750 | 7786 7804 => -0.6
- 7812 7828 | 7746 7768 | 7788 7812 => 4.5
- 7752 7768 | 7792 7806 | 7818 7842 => 6.6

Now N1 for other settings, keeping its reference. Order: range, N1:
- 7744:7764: 7748.0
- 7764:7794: 7784.0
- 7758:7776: 7769.0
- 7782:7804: 7784.0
